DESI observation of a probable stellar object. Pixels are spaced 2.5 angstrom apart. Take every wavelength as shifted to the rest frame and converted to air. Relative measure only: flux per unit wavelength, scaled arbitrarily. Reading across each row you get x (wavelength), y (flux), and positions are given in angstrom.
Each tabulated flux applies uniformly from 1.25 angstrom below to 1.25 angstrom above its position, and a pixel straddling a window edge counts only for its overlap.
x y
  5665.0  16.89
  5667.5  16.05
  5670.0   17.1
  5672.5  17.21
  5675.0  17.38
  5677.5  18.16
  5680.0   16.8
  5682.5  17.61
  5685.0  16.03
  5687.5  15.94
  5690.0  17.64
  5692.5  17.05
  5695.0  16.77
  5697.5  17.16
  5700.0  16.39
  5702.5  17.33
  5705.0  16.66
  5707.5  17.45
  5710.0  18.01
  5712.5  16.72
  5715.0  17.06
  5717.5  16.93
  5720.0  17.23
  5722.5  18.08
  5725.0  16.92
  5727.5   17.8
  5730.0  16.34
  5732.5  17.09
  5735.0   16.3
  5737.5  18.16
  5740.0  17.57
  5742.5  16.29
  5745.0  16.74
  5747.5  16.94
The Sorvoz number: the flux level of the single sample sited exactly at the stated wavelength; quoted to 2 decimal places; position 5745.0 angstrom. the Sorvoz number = 16.74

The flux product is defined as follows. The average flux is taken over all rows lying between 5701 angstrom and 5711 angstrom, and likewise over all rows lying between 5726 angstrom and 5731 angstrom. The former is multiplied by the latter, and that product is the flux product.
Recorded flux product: 296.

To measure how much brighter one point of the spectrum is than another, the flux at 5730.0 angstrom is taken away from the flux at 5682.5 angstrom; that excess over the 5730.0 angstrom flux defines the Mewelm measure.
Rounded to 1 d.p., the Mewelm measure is 1.3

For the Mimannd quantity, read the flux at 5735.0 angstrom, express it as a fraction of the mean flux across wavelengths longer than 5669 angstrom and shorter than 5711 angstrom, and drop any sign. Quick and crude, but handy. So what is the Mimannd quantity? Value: 0.95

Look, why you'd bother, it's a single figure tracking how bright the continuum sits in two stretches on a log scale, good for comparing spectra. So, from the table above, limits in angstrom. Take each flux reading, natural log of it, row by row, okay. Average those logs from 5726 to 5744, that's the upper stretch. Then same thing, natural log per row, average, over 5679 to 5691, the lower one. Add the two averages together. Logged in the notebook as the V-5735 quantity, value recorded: 5.66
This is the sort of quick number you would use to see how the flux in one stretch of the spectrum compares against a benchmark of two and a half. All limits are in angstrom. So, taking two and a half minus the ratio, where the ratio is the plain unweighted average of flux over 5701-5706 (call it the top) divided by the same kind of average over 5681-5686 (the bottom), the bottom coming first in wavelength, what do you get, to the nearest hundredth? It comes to 1.49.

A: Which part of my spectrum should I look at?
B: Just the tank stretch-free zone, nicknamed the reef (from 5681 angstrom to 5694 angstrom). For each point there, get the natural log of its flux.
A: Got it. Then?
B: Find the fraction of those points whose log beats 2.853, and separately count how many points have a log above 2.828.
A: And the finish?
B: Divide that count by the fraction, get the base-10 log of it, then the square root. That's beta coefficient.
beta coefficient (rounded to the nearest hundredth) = 0.94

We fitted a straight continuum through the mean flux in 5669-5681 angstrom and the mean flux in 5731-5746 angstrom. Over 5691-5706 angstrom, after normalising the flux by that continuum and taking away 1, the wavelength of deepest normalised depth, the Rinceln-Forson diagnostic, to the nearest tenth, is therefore 5700.0 angstrom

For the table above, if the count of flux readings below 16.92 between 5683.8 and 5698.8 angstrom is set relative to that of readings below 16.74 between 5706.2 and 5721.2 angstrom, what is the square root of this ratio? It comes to 1.73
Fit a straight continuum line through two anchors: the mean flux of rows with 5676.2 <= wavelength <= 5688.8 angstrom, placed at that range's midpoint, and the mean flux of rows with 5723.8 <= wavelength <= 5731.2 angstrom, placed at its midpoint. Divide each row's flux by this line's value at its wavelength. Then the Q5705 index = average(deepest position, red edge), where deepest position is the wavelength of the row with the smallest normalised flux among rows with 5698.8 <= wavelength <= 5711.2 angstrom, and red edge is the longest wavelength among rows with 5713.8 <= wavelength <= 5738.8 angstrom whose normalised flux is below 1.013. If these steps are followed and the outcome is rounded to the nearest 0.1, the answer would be 5717.5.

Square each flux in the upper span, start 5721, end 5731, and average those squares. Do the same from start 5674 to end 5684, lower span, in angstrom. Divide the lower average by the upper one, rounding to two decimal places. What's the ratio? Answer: 1.02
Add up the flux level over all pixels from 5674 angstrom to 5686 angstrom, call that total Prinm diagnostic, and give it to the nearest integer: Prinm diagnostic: 86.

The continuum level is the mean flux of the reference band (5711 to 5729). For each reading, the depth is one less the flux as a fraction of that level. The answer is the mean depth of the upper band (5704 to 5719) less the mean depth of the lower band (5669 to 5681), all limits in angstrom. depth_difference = 0.011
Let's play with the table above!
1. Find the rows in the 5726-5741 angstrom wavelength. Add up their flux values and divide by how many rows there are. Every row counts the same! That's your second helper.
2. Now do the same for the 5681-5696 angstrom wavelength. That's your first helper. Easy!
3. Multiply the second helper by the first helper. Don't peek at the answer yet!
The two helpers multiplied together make 290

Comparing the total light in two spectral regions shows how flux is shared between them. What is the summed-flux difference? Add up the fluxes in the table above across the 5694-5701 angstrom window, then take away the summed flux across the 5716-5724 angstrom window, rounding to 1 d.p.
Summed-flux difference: -1.9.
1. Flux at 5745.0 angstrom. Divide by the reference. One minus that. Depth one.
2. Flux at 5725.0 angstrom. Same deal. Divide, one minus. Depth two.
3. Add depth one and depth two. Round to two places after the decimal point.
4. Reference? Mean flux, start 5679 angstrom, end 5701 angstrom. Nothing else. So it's 0.00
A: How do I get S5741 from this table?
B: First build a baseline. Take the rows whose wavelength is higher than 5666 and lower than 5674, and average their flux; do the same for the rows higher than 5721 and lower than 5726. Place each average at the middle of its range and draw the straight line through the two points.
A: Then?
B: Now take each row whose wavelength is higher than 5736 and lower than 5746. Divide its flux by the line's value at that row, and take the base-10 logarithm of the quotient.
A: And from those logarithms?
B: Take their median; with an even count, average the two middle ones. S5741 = -0.015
